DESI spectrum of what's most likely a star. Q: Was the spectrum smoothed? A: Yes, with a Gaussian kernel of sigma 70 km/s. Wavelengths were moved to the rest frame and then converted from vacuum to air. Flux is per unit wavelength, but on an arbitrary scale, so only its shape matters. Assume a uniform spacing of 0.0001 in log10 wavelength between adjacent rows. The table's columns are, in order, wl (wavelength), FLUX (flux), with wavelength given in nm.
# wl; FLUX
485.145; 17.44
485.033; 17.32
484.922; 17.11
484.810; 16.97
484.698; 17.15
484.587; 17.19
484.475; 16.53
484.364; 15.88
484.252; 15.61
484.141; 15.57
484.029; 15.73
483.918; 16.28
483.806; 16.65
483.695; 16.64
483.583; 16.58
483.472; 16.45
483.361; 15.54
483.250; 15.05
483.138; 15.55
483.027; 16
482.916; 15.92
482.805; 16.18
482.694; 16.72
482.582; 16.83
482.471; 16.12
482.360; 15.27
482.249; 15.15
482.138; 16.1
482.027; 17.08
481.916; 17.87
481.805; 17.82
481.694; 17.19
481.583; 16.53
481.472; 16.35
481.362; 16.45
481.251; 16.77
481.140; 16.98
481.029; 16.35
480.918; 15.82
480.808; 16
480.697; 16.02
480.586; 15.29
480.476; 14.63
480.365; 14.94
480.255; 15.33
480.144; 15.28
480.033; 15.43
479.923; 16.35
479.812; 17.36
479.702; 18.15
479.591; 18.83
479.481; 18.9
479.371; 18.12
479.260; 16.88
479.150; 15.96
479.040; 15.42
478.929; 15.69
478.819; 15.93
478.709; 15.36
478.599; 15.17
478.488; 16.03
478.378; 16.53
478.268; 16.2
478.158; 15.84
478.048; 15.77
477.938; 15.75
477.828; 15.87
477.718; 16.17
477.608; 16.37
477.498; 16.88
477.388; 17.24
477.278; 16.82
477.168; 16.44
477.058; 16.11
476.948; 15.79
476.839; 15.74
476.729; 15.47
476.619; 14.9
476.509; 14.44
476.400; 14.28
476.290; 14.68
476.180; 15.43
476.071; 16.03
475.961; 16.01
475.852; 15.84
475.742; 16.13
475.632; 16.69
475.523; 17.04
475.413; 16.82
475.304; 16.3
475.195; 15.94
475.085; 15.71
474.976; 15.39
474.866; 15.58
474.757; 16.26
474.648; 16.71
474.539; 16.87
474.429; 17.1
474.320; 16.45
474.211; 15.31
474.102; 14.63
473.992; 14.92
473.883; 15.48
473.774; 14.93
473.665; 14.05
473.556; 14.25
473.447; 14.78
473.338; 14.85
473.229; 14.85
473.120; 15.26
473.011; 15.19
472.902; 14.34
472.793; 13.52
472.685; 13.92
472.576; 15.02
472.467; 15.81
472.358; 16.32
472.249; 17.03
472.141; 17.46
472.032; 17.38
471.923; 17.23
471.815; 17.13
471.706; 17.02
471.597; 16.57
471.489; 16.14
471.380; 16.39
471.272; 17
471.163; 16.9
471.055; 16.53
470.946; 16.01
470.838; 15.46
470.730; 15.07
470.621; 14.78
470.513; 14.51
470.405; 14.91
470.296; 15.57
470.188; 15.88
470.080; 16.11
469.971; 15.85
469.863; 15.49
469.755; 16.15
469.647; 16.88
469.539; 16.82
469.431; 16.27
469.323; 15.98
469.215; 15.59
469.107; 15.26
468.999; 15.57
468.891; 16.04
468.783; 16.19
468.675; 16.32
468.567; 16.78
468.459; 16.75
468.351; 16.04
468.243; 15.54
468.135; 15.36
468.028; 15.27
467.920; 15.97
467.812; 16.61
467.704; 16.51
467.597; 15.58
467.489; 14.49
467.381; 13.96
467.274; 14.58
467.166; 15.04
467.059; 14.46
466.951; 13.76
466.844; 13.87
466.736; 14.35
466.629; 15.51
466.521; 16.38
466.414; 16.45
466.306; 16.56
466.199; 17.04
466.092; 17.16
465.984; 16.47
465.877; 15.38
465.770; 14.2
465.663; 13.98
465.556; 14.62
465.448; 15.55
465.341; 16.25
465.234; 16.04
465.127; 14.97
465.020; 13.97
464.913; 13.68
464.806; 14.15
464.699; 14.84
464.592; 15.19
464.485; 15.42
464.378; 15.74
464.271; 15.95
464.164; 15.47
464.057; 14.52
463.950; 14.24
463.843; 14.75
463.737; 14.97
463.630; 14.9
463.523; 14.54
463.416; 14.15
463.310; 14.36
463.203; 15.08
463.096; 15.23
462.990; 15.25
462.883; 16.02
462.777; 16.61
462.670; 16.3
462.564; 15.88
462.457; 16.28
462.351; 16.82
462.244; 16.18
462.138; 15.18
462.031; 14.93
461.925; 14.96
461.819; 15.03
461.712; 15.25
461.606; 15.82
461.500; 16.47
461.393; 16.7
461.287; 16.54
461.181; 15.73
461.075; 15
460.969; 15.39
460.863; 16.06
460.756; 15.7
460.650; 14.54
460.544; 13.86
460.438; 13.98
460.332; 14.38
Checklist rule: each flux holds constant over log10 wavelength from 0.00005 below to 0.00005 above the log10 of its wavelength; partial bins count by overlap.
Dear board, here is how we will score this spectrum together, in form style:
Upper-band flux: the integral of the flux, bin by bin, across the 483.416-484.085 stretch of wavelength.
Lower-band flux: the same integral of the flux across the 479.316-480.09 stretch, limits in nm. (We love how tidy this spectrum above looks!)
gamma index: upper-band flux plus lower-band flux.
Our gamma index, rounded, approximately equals 24.6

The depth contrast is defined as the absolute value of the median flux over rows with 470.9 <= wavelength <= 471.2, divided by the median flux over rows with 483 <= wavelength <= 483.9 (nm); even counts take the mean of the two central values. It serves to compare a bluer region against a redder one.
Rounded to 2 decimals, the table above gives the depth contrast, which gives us 1.02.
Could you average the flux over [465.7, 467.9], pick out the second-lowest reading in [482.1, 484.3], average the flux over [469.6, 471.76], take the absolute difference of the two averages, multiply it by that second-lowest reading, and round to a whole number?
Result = 8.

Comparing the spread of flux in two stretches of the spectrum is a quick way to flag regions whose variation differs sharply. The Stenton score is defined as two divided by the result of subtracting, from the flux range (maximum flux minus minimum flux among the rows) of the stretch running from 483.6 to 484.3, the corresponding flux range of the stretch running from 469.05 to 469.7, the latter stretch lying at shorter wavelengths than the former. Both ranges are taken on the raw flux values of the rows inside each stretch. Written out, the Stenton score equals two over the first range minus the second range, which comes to -4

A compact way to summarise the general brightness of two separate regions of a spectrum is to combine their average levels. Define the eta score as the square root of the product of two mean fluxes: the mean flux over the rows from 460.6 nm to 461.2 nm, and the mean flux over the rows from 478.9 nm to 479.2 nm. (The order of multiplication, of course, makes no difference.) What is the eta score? 15.5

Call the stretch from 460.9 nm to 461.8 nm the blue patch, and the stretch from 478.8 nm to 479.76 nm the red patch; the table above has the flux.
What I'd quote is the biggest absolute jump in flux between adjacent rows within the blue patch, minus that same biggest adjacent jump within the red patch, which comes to -0.43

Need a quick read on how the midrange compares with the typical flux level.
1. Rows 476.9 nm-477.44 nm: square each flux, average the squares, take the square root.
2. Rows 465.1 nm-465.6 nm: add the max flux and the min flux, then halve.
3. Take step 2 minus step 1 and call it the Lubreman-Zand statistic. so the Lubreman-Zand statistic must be -1.1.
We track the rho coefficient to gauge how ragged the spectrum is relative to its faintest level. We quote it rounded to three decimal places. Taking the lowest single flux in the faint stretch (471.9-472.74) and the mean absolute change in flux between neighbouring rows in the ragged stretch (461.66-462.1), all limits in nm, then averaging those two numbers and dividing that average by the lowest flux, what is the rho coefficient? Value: 0.504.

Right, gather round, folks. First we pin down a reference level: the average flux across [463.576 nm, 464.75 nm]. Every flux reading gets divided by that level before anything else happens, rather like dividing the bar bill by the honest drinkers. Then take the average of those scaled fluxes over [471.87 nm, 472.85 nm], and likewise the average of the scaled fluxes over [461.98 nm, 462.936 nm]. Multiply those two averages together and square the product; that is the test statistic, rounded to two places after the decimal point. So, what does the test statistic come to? 1.26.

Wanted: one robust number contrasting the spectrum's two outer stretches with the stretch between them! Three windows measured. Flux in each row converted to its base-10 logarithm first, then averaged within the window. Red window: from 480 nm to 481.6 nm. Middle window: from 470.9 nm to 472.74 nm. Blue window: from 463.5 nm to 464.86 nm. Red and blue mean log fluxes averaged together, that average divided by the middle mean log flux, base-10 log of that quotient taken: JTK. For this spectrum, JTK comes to -0.010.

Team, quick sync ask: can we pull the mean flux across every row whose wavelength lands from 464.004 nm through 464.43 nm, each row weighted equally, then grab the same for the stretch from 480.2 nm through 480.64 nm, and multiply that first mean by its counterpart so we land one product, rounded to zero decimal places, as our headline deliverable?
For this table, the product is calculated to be 232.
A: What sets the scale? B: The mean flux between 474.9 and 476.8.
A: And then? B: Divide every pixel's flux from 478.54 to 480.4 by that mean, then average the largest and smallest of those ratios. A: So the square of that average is 1.16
